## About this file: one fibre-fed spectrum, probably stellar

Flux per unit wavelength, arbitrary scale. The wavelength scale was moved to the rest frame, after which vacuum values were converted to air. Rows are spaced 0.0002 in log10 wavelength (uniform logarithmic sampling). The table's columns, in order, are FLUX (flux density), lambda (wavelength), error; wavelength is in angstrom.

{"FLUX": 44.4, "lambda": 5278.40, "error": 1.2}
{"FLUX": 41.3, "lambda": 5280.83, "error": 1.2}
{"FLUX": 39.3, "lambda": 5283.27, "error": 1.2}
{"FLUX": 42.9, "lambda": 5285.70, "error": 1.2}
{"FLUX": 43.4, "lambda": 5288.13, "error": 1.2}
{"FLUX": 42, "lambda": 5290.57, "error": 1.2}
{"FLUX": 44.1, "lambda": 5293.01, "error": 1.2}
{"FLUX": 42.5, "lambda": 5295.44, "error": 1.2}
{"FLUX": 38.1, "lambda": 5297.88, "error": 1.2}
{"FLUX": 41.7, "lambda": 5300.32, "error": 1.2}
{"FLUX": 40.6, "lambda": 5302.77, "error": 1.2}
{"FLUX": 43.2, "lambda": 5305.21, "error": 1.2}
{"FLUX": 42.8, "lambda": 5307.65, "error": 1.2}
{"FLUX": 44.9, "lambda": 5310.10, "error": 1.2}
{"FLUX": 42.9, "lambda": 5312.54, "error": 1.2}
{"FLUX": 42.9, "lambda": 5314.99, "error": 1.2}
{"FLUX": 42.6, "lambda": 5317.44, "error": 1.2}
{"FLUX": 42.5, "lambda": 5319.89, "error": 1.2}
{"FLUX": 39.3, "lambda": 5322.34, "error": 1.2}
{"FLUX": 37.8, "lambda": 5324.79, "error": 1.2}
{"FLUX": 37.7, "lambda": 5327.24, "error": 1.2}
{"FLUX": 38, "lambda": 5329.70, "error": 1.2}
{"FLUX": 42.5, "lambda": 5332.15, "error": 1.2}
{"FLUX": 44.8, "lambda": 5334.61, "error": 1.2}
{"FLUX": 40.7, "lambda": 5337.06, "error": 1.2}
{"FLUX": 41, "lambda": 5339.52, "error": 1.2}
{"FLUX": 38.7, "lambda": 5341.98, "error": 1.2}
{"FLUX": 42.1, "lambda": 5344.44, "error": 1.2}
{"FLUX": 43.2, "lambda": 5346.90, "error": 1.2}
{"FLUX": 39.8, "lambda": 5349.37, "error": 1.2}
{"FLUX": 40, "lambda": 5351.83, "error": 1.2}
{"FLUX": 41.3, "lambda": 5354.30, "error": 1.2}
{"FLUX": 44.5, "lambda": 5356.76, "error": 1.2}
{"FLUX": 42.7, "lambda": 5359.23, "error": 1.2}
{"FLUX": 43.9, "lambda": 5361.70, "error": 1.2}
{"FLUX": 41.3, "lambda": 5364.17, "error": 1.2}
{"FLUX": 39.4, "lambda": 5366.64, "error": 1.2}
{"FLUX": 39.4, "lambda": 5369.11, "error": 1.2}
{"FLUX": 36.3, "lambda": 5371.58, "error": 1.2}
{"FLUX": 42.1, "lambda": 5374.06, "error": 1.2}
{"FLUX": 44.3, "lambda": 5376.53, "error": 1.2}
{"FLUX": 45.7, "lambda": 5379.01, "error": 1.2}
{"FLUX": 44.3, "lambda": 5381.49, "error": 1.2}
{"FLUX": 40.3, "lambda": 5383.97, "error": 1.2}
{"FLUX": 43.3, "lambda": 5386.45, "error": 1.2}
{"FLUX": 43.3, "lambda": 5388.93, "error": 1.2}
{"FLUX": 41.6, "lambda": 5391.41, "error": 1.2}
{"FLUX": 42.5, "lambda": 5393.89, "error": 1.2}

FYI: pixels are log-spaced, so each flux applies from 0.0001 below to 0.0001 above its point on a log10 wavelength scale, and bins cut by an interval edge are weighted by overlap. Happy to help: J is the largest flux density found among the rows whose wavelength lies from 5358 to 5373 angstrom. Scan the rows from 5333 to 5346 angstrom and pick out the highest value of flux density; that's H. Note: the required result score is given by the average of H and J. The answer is 44.35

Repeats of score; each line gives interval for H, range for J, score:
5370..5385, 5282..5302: 44.90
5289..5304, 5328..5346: 44.45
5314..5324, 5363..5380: 44.30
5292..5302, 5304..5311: 44.50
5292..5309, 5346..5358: 44.30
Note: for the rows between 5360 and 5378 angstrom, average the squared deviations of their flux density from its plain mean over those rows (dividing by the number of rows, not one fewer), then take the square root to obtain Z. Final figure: 2.6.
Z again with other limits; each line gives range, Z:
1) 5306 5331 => 2.5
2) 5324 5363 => 2.3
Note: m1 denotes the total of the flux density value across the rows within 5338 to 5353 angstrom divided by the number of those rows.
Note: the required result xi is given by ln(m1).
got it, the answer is 3.71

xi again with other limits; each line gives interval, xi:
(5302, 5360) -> 3.73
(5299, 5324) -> 3.75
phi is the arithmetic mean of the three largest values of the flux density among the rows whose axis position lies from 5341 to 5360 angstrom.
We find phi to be 43.47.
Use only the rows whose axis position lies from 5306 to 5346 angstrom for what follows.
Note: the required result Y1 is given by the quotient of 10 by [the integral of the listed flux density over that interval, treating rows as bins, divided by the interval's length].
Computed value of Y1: 0.242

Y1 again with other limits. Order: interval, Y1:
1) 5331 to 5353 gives 0.241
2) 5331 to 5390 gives 0.239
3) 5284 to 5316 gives 0.236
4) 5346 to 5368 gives 0.240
